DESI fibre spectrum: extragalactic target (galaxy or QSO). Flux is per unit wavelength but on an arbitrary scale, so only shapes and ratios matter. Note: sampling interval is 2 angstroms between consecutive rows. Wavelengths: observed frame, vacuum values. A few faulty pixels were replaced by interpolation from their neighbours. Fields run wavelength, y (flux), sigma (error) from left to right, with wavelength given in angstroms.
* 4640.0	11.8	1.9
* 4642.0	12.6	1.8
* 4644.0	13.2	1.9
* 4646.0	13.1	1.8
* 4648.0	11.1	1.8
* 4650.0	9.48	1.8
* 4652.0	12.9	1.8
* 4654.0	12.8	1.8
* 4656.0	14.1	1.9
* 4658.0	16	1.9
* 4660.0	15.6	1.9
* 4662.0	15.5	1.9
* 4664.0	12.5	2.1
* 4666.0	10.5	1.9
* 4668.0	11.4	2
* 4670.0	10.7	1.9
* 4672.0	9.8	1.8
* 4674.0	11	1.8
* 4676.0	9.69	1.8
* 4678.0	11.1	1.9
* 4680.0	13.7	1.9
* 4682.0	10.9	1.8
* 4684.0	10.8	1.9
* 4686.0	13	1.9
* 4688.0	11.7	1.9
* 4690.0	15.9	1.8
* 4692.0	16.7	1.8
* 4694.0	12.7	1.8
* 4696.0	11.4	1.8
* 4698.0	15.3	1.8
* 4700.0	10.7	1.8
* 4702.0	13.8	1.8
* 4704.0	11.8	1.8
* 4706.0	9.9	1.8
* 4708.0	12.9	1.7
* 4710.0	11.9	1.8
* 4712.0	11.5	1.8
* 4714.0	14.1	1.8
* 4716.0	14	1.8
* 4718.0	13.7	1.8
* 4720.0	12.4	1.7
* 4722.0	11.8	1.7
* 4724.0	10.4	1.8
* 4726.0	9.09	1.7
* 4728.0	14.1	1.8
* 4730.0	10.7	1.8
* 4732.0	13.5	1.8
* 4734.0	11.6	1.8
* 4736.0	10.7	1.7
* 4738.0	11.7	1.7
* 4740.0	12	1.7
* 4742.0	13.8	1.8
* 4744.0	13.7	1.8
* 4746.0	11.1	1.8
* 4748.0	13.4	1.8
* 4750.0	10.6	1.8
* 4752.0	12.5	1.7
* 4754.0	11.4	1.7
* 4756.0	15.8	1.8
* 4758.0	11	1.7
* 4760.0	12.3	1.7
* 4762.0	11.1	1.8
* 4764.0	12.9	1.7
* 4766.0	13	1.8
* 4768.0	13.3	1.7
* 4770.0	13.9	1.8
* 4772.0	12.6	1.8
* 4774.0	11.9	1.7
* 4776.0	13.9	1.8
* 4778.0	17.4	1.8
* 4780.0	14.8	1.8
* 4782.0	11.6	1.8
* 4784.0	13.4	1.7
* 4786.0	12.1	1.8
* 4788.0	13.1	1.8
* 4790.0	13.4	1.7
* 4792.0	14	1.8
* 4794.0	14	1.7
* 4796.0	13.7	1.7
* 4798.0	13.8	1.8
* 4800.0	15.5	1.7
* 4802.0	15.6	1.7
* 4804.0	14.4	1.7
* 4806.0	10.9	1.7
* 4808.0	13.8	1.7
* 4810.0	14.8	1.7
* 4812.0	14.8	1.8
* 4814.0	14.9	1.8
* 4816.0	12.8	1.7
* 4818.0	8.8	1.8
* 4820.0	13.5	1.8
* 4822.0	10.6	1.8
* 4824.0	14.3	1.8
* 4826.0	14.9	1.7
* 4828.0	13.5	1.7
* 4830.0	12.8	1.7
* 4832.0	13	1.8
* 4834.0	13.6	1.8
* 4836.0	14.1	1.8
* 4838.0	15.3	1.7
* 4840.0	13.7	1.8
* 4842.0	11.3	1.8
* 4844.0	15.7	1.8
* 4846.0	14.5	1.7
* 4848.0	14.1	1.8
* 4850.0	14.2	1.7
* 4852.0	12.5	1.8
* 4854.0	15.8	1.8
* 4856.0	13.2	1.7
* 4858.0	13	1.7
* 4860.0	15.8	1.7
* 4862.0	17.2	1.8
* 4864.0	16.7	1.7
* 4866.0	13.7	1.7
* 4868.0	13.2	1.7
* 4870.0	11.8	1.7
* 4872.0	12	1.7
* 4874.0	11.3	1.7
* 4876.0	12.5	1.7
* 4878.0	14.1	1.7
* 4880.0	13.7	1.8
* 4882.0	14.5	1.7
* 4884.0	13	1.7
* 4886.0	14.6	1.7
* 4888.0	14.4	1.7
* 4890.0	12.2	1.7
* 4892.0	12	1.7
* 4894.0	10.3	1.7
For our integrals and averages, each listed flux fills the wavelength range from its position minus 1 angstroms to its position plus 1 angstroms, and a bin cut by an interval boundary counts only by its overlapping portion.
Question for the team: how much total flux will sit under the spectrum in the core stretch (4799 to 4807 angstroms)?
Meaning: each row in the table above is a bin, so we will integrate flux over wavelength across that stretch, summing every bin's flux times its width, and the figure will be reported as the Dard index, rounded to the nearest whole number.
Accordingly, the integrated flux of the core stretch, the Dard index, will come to 113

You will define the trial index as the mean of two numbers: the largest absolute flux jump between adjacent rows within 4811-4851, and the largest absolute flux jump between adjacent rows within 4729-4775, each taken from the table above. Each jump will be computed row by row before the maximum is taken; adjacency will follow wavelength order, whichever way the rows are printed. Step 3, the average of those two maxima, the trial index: 4.75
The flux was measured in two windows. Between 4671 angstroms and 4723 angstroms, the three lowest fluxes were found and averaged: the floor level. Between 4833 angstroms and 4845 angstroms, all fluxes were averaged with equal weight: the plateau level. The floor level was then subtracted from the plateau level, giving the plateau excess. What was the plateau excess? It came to 4.2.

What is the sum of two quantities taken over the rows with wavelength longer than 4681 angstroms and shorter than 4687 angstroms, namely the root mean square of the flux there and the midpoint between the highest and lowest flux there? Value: 23.5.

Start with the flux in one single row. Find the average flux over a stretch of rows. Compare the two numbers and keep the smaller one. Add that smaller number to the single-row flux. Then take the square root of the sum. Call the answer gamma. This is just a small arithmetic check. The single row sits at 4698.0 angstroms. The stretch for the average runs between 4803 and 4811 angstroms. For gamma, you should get 5.4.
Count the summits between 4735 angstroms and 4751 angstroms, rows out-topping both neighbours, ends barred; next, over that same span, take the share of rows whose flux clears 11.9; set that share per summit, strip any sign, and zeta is 0.25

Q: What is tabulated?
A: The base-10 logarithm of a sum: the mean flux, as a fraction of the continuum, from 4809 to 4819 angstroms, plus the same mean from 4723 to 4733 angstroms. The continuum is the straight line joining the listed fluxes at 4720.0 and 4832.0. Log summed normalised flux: 0.291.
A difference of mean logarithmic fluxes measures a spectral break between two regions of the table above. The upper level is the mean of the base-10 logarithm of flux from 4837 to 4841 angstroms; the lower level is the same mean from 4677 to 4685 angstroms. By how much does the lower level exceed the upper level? -0.10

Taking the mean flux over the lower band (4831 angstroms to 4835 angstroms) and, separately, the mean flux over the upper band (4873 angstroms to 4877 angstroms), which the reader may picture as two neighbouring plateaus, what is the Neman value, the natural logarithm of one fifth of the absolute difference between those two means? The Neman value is -1.27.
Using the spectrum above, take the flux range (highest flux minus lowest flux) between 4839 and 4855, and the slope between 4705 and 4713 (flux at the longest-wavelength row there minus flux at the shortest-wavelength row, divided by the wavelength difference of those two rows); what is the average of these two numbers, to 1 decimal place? 2.4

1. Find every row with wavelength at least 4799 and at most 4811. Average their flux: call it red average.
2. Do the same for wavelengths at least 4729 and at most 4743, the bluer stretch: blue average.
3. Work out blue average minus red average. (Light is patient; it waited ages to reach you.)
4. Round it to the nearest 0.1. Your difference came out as -2.2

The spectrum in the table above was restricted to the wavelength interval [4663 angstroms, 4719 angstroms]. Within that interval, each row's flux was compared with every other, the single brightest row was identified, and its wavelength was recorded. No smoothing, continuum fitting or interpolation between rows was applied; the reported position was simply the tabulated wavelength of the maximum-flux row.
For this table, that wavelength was 4692.0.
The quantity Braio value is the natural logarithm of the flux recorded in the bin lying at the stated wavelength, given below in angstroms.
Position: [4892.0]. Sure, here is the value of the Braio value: 2.48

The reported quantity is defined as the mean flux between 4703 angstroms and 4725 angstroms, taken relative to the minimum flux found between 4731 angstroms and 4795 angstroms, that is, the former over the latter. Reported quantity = 1.15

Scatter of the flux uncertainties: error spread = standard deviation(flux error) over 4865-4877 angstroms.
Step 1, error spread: 0.00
